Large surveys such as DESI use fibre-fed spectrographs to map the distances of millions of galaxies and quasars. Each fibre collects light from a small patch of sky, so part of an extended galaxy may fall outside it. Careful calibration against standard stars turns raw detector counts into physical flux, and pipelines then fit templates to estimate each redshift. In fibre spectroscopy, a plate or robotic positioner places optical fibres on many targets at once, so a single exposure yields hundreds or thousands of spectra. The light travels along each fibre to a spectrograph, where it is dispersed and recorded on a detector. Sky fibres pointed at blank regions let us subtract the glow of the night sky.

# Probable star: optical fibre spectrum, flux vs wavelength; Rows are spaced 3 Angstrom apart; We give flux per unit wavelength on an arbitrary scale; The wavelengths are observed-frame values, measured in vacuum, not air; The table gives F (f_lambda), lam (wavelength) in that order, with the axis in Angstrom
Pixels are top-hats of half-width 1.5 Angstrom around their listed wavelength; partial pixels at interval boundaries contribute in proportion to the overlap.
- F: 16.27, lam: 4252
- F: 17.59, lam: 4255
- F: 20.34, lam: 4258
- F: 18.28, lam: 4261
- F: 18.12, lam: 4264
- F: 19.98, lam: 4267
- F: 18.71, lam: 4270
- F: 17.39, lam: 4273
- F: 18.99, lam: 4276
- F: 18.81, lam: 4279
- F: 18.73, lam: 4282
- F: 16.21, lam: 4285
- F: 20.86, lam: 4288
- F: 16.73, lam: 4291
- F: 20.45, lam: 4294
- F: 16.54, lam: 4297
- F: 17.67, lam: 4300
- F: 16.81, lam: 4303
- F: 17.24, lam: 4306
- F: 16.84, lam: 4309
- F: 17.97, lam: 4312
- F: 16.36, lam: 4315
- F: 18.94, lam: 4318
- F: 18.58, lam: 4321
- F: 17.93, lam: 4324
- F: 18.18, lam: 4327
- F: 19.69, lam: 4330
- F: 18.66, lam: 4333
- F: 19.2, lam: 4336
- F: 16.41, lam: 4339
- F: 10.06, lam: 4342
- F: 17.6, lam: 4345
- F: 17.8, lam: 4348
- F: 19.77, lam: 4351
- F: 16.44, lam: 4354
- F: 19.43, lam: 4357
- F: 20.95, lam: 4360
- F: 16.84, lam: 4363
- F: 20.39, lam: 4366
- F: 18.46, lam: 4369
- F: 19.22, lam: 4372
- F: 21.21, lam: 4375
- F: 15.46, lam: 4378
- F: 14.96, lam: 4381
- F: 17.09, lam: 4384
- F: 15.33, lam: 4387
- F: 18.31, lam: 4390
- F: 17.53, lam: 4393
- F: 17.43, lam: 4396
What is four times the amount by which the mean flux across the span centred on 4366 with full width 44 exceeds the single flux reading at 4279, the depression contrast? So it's -3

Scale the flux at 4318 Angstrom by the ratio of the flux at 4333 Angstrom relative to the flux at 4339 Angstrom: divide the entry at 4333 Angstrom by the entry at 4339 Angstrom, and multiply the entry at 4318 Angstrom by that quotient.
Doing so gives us 22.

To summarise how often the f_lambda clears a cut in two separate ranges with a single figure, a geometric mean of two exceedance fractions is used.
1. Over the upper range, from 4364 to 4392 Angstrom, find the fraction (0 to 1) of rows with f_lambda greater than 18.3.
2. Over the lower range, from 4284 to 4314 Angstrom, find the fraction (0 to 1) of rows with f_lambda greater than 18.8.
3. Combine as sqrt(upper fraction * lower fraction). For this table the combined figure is 0.33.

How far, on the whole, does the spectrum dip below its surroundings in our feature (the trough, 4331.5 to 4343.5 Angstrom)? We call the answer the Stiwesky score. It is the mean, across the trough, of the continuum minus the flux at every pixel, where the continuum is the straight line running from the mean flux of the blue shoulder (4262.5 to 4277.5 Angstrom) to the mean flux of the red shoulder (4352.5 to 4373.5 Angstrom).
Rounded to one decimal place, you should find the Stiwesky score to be 2.7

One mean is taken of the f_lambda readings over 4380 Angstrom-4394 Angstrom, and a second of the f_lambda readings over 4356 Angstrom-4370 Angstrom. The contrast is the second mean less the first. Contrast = 2.6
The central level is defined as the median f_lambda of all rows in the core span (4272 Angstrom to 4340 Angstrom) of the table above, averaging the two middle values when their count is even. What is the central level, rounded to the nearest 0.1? 18.0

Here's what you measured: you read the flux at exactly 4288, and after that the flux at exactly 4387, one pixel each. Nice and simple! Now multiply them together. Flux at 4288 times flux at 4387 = 320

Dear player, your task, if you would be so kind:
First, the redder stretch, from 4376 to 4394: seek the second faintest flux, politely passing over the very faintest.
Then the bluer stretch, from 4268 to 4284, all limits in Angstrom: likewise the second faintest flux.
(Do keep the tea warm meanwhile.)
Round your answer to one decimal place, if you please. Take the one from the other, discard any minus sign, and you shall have 3.4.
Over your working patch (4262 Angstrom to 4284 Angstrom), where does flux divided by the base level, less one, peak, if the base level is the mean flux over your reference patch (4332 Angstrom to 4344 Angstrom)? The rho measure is 4267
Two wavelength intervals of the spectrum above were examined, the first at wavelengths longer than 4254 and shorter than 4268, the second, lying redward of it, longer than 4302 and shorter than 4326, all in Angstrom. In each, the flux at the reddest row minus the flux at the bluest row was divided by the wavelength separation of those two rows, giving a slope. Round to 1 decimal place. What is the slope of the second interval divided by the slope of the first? 0.3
